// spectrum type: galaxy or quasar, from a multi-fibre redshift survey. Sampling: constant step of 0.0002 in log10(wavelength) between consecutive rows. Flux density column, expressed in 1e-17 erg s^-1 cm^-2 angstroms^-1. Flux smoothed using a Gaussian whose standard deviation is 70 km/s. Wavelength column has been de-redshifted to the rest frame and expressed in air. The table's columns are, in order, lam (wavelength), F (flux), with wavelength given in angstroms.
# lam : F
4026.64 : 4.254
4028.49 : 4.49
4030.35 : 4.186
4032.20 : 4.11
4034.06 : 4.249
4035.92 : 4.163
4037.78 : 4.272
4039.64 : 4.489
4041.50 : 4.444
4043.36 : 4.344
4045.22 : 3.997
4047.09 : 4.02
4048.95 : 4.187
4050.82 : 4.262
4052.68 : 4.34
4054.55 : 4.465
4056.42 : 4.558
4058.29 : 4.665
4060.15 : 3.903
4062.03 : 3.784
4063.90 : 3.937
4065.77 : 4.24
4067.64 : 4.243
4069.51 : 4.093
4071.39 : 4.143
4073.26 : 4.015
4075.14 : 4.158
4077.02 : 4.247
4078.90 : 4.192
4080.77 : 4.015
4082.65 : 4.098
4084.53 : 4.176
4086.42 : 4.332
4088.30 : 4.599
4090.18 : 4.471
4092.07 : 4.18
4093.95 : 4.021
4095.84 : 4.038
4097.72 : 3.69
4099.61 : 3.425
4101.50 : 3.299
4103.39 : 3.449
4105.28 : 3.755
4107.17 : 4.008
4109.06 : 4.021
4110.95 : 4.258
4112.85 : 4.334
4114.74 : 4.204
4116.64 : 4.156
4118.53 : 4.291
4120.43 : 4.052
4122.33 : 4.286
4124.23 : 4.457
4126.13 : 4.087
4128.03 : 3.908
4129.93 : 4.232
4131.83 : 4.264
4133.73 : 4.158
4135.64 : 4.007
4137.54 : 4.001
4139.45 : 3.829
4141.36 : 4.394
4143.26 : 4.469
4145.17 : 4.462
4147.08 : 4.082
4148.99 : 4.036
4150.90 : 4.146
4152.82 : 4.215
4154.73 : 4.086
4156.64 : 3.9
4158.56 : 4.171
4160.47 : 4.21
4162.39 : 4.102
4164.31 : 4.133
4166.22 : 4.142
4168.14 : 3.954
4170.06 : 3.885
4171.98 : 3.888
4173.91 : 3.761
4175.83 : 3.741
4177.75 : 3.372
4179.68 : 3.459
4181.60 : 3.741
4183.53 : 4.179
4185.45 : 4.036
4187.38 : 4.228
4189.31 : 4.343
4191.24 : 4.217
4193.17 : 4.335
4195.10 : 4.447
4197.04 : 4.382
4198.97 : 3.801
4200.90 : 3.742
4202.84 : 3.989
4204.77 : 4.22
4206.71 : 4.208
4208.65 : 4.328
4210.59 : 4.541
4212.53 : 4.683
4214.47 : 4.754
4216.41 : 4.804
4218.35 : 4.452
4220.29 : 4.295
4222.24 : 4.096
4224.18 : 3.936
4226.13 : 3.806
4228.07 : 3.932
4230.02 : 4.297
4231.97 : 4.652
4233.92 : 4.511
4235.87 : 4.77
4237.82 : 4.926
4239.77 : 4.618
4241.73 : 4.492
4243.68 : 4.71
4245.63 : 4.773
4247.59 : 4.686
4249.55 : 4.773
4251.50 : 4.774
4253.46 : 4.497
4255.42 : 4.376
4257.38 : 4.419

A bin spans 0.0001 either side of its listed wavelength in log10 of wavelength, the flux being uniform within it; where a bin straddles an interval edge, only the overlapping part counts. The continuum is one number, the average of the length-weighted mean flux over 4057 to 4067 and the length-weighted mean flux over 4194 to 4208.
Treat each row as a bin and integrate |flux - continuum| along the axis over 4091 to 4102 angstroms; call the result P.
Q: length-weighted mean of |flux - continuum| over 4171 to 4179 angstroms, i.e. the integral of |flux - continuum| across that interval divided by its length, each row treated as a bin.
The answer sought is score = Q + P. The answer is 4.3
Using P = 3.8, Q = 0.44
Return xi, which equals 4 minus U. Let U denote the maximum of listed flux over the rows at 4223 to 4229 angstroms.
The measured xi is 0.06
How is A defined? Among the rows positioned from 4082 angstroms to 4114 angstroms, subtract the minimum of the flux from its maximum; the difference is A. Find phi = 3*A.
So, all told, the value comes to 3.9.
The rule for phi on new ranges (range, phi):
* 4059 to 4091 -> 2.4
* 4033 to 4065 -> 2.6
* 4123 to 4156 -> 1.9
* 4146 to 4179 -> 2.5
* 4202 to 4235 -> 3.0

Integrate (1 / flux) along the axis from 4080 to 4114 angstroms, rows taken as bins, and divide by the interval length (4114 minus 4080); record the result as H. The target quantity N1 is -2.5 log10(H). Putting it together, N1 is 1.50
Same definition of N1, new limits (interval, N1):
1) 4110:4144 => 1.55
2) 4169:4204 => 1.49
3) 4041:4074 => 1.55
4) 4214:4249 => 1.62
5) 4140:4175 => 1.53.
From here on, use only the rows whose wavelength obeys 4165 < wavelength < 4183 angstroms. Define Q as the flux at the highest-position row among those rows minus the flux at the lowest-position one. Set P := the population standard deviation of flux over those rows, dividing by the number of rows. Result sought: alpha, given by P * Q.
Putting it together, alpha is -0.09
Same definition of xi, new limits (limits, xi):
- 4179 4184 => -0.18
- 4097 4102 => 0.31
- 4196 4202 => -0.38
